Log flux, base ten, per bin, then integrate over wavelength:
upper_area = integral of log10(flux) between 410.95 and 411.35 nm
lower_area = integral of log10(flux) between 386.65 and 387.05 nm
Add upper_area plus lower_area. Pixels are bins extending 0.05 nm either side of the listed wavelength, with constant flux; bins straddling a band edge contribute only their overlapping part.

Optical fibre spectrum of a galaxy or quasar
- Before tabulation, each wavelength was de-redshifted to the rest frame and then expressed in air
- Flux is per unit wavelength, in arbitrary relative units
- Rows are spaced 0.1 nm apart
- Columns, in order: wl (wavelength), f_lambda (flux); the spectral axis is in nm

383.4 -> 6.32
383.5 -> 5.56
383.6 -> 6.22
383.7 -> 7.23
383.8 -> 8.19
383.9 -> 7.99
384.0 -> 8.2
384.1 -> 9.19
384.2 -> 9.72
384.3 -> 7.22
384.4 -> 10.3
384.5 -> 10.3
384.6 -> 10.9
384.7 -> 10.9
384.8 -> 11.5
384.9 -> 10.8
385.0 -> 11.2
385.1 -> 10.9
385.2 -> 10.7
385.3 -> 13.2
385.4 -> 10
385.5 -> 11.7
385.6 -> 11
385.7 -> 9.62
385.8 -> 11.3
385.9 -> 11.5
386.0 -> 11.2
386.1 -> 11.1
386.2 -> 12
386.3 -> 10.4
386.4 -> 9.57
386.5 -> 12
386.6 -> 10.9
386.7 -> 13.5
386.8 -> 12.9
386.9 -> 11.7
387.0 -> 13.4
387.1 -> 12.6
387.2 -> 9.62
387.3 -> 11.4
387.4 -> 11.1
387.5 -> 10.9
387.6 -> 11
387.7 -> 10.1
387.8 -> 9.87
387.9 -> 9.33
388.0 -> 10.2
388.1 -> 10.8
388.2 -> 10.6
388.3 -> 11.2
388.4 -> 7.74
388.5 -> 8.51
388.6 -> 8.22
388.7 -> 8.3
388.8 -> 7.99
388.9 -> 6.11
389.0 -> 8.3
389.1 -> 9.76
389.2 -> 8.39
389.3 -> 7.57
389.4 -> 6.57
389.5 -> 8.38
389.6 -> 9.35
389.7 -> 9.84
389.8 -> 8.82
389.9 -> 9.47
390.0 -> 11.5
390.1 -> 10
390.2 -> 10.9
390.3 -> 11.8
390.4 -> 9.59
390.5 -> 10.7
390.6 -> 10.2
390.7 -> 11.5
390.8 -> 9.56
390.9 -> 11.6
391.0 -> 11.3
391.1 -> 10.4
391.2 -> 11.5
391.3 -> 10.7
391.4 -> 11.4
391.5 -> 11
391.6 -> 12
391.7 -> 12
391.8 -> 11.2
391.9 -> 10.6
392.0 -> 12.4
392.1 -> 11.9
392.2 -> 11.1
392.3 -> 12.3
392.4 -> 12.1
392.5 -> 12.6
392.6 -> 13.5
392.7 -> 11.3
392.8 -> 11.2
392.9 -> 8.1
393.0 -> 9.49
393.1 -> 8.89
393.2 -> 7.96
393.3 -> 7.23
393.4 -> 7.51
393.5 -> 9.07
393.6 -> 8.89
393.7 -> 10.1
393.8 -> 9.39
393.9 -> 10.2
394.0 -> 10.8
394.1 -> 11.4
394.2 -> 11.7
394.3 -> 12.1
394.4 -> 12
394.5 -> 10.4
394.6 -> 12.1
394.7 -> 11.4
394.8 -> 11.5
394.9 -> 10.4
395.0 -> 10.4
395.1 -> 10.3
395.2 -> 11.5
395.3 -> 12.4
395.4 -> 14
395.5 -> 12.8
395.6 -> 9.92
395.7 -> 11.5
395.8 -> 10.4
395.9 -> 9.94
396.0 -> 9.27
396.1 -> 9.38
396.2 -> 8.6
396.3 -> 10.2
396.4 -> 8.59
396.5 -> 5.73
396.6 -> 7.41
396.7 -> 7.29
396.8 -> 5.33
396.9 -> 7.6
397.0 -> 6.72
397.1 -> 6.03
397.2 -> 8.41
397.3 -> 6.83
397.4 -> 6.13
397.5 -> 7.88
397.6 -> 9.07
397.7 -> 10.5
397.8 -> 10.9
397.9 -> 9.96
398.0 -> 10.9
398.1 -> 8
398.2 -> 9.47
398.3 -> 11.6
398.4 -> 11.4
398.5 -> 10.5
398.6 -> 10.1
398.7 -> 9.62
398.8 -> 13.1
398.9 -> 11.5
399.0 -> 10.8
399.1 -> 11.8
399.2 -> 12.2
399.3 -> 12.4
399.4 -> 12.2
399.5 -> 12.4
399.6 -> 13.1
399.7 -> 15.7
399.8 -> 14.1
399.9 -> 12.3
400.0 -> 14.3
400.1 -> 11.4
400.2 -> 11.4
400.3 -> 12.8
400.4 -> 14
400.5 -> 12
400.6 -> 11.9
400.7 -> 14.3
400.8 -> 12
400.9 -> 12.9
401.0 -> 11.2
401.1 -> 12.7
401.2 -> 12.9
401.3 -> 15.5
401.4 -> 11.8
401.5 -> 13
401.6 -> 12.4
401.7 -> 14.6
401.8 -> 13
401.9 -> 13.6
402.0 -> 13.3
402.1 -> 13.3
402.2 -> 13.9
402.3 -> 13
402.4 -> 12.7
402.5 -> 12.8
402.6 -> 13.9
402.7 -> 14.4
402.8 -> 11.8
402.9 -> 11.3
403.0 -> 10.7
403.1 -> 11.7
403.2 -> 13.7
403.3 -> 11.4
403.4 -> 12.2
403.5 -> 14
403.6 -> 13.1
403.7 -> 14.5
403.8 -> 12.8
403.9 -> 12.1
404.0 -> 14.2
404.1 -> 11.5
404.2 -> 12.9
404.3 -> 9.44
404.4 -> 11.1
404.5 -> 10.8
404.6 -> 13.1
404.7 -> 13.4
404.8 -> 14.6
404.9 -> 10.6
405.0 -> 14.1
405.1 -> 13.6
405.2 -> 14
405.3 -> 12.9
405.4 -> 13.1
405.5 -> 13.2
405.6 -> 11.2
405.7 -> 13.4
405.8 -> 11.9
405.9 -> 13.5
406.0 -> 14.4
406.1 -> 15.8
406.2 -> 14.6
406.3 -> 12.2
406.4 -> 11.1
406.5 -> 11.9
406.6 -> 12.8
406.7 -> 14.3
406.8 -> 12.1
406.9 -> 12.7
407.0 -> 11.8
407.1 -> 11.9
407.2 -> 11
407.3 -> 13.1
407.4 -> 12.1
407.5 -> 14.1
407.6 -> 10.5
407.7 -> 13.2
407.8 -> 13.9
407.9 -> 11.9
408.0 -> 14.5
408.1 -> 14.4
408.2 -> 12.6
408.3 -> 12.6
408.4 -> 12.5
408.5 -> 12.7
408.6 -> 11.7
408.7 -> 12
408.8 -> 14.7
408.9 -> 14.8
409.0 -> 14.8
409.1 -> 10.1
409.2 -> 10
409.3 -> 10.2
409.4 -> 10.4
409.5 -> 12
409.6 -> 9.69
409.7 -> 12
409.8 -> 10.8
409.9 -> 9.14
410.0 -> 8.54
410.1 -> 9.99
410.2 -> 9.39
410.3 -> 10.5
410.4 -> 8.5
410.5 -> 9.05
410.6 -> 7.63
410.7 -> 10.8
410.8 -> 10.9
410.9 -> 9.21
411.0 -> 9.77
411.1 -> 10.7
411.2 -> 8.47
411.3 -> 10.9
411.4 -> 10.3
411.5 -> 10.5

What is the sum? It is 0.842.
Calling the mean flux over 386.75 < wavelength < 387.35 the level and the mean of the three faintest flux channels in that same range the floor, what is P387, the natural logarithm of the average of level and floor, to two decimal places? 2.44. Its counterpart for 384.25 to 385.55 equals 2.30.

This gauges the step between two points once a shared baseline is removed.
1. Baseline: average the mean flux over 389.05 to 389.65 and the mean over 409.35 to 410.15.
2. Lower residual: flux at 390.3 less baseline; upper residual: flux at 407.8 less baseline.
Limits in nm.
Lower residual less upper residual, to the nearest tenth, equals -2.1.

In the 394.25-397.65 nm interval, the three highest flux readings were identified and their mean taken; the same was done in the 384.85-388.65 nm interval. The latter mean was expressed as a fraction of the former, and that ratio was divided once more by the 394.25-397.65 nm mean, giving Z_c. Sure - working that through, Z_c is 0.078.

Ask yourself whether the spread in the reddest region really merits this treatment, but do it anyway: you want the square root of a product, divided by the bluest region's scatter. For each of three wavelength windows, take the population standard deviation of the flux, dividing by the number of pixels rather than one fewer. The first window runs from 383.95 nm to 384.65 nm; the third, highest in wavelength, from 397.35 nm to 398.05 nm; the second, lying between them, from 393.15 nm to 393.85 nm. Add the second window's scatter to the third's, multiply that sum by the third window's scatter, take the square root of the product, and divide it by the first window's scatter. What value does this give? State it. 1.7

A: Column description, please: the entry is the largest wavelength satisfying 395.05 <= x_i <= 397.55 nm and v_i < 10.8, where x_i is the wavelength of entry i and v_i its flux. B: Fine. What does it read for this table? 397.5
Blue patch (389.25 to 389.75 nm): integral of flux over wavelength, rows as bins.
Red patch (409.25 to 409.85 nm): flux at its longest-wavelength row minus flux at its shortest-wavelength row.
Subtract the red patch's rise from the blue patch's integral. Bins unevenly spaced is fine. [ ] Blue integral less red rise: 3.6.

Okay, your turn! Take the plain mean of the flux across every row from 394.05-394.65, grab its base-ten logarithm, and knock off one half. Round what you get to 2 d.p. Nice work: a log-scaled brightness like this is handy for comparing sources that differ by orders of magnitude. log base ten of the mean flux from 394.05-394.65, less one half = 0.57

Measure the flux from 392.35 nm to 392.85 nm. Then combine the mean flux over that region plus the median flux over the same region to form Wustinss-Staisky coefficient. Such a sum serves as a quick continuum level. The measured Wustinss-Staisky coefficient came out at 24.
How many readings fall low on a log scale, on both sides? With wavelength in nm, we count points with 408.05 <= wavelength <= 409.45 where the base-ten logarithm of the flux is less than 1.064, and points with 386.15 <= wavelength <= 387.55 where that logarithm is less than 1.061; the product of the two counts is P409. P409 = 28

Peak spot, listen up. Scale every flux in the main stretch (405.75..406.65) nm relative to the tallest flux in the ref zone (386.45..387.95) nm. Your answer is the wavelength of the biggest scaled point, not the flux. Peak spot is 406.1 nm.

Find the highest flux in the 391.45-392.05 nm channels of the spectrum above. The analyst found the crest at 12.4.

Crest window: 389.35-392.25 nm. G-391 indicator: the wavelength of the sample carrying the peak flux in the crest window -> 392.0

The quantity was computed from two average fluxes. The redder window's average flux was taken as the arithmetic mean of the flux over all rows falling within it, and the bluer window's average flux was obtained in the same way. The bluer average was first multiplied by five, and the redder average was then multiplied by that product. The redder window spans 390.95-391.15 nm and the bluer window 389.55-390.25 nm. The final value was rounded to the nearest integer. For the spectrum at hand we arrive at 542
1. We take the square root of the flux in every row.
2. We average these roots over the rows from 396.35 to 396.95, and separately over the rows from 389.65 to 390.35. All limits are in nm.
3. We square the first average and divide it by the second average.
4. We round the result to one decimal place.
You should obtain 2.2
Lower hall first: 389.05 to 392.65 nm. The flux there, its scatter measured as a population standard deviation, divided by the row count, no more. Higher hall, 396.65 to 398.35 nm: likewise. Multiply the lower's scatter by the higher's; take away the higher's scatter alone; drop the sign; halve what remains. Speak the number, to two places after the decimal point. 0.44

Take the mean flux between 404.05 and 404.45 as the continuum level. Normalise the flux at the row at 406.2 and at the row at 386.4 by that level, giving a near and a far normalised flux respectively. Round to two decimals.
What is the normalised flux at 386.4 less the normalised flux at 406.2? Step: -0.45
